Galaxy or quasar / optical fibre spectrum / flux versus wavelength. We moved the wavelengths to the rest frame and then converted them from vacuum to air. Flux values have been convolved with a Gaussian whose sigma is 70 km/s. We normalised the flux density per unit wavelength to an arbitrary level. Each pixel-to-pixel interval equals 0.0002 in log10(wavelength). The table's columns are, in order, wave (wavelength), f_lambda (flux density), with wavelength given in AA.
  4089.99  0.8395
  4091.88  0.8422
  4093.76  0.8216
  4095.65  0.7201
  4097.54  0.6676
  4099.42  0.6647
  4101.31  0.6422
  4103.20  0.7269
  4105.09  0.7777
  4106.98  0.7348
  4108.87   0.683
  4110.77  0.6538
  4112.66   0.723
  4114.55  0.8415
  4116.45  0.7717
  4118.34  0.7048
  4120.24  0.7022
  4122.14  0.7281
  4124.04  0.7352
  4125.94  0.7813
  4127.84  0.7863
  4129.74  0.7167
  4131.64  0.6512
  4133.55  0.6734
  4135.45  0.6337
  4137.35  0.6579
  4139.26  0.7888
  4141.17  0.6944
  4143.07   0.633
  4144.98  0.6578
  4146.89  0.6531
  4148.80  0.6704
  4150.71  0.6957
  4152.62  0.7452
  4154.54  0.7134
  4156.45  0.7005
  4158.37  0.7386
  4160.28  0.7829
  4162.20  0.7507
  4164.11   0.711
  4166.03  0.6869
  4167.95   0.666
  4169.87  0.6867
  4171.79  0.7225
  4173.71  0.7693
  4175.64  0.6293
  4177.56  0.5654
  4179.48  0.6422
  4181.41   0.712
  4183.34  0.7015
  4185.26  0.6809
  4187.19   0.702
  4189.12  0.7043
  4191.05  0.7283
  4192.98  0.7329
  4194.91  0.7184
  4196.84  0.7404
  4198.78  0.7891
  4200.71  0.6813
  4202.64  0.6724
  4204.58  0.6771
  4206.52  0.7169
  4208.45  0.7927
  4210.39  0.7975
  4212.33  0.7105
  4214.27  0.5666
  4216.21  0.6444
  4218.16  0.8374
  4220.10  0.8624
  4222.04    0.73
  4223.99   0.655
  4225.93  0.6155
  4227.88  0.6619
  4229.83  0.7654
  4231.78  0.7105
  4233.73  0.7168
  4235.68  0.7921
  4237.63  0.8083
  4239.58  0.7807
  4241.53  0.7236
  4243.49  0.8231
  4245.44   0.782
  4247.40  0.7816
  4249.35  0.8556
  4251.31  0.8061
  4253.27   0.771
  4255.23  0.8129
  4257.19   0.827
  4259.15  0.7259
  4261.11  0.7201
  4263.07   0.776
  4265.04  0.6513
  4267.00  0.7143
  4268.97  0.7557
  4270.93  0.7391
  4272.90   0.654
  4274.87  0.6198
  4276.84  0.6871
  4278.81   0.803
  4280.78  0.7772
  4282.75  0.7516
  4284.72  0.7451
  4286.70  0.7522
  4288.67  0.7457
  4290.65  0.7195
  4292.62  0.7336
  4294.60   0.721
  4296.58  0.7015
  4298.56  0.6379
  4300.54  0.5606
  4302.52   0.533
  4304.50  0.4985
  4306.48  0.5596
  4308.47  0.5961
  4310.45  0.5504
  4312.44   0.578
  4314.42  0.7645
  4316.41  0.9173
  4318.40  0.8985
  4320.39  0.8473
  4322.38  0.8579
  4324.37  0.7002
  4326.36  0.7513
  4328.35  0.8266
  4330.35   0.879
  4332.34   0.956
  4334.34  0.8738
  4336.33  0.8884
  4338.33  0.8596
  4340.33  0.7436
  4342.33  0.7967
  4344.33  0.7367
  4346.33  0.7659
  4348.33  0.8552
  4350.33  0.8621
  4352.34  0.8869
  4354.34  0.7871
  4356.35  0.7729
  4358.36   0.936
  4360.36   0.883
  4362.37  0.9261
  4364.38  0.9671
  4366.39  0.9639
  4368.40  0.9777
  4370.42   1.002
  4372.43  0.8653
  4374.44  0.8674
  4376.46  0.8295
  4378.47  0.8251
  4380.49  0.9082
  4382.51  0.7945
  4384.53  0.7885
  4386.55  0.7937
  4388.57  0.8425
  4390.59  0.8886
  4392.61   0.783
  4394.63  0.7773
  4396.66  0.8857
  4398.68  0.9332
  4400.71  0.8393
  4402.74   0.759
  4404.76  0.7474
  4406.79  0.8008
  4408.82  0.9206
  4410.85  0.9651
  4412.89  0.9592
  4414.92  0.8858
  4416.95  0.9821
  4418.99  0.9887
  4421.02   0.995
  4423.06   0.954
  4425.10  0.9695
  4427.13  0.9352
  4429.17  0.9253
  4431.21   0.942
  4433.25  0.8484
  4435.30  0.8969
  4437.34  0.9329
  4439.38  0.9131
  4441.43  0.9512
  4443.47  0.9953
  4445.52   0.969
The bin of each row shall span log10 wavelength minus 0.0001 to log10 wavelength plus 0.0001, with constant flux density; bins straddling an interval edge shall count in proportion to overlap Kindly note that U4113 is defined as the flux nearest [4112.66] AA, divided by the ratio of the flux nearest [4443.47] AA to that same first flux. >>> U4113 0.53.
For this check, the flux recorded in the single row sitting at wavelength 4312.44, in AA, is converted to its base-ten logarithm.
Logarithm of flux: -0.24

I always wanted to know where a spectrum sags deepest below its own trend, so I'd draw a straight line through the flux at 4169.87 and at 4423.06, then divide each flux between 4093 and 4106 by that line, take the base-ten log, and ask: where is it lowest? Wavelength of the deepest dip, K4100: 4101.31 AA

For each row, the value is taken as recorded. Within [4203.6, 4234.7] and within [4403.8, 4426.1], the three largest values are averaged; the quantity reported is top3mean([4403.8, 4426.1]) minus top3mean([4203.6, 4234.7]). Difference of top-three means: 0.16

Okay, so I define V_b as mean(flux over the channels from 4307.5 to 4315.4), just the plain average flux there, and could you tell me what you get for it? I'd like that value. 0.62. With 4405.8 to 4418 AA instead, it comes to 0.92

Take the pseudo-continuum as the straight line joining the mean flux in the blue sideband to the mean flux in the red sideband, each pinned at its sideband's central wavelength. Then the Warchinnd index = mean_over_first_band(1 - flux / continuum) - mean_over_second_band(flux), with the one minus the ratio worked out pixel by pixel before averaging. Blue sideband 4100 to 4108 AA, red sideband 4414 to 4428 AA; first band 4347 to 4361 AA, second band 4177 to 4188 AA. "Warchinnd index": -0.61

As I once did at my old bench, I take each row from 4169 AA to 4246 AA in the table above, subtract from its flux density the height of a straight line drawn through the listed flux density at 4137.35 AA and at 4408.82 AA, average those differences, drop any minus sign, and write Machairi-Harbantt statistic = 0.007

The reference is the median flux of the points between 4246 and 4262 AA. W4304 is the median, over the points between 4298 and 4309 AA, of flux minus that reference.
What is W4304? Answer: -0.234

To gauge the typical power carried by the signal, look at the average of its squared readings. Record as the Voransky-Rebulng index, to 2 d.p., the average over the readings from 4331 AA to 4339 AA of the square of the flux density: 0.80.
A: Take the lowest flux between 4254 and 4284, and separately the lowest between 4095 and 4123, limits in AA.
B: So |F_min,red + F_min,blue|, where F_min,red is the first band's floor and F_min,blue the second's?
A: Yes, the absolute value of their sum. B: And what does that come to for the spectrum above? 1.26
